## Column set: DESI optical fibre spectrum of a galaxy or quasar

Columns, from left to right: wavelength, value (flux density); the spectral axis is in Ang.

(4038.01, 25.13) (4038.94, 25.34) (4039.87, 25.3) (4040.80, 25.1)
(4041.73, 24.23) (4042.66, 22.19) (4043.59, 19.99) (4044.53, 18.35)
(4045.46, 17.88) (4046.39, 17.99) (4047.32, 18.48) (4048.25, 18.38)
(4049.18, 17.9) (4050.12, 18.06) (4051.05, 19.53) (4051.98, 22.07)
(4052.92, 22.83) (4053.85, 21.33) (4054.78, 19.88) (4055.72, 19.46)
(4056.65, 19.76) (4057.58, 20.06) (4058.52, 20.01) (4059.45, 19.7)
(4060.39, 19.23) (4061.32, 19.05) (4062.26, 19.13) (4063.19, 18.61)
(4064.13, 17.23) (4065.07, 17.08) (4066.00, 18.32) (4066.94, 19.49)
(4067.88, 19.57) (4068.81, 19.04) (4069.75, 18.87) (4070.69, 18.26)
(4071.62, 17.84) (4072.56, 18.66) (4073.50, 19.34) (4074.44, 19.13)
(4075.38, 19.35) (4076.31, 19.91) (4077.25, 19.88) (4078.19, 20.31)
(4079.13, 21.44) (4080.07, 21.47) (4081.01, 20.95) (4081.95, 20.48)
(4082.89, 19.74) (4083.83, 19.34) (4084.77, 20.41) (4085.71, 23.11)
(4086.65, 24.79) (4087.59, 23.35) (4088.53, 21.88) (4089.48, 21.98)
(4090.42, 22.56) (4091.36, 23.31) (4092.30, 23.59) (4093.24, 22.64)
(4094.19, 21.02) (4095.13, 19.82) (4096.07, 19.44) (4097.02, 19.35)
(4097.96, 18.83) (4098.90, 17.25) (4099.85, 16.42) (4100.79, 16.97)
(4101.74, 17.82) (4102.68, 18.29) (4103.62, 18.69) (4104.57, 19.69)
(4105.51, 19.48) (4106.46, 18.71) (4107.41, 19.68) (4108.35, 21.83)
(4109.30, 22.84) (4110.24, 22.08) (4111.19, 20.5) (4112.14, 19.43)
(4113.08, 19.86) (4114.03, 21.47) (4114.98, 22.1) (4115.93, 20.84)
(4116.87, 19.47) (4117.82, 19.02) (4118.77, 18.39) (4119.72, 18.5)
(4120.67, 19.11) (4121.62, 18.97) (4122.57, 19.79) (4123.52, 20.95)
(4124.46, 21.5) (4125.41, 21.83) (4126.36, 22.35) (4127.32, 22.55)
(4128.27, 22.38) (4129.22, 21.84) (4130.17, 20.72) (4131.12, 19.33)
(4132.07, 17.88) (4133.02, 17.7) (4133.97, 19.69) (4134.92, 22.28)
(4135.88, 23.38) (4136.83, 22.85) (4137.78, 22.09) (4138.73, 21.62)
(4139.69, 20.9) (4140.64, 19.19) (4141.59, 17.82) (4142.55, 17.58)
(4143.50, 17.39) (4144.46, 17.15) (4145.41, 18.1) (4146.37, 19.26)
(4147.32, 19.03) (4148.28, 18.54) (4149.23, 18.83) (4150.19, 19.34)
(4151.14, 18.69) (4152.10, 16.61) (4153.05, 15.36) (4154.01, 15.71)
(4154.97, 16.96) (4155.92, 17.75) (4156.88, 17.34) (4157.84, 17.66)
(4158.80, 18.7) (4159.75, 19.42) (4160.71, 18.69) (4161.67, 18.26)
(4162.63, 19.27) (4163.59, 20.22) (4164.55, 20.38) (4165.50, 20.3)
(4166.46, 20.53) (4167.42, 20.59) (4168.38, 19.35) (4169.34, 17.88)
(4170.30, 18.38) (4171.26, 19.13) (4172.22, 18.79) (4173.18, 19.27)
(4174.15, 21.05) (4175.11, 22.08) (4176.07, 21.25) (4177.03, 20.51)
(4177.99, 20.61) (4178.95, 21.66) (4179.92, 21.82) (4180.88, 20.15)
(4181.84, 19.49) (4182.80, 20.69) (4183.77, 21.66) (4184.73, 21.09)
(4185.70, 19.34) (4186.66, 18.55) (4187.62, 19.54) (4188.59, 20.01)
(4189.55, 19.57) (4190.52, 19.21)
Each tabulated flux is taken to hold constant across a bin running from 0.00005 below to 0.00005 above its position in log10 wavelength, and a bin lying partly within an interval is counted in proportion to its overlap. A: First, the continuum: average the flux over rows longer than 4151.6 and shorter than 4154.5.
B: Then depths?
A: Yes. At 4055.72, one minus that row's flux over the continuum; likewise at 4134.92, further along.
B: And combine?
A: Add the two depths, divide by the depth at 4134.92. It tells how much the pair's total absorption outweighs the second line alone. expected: 1.6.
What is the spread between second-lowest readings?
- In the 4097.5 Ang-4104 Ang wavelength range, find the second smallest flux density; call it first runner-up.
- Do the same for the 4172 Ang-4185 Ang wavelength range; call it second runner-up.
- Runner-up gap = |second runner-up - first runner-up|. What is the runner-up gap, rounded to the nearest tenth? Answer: 2.3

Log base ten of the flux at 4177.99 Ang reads 1.31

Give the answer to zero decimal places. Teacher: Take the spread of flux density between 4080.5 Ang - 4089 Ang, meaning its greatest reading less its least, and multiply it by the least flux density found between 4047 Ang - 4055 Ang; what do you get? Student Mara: 98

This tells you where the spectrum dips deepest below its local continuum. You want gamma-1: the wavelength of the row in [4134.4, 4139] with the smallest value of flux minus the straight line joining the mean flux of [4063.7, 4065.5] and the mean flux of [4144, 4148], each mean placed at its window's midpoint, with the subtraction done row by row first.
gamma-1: 4138.73 Ang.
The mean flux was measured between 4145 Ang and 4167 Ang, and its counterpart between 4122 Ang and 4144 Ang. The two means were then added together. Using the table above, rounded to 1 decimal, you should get 39.1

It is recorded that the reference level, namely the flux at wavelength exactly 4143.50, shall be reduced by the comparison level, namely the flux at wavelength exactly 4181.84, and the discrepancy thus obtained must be -2.1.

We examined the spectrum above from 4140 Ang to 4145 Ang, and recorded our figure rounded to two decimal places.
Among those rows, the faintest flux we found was 17.15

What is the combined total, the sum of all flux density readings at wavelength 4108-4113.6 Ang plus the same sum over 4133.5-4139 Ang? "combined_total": 258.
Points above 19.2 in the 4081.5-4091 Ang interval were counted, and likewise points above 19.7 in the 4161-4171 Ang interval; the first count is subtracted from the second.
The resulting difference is -5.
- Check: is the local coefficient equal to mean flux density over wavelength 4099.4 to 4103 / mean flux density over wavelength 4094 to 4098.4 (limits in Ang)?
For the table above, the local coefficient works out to 0.88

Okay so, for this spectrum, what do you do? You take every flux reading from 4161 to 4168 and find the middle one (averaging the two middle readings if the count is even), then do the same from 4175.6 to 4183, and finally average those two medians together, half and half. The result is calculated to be 20.5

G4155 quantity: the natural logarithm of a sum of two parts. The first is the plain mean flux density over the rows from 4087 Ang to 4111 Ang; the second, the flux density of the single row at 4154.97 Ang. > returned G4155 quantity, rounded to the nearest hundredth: 3.62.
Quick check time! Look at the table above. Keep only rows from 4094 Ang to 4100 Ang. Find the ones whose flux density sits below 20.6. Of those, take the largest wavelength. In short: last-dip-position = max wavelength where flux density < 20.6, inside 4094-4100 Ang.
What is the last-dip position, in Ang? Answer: 4099.85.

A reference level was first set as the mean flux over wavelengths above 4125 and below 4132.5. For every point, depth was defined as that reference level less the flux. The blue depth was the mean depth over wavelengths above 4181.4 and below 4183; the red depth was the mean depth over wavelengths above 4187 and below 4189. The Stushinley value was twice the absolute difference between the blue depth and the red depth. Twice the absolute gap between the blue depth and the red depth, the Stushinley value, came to 0.6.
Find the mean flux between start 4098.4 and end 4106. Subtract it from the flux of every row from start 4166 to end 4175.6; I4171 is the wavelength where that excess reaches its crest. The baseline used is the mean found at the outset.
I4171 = 4175.11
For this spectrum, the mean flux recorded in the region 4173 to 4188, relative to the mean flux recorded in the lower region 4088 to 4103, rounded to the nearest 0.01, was 1.02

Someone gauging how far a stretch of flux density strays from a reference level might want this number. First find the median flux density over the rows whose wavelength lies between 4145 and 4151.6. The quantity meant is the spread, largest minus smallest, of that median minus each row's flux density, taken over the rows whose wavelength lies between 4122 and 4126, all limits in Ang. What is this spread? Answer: 2.0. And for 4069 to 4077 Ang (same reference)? 2.1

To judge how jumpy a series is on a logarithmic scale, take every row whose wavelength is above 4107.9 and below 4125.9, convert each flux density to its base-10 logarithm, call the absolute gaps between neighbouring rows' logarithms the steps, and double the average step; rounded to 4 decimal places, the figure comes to 0.0341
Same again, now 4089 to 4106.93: 0.0321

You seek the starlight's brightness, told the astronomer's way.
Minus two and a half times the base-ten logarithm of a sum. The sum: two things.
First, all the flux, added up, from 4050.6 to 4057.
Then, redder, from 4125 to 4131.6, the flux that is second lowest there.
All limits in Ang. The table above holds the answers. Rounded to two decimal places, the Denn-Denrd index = -5.55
